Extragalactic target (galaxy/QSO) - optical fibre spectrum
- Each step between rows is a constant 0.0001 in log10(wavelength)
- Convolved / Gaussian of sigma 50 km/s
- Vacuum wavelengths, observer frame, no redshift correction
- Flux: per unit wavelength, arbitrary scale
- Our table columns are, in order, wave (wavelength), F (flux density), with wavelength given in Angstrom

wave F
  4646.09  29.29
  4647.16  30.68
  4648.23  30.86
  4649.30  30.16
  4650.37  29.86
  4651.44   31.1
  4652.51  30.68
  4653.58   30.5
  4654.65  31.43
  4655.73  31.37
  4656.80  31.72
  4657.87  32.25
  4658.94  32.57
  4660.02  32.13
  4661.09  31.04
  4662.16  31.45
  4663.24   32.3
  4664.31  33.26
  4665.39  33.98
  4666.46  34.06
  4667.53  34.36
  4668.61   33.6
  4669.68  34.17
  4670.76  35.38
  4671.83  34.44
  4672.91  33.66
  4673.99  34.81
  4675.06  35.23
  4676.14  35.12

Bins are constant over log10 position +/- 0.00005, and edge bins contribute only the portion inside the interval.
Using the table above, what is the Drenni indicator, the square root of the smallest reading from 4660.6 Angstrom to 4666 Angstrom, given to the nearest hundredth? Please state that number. 5.57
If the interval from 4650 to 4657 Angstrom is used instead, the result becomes 5.46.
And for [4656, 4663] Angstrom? 5.57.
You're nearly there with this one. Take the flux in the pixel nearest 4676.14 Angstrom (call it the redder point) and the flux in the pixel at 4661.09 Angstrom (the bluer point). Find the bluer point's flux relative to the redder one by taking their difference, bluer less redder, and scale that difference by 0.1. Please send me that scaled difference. -0.41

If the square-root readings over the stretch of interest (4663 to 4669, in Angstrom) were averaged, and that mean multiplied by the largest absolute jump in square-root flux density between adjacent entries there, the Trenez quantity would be 0.49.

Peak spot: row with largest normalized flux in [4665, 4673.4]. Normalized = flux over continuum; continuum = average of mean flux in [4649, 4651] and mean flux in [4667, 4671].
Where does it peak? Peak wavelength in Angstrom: 4670.76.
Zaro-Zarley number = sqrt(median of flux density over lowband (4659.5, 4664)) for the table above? 5.64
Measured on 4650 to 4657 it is 5.58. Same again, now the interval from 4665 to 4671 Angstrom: 5.84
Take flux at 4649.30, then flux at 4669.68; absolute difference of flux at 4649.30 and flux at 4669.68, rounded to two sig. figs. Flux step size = 4.0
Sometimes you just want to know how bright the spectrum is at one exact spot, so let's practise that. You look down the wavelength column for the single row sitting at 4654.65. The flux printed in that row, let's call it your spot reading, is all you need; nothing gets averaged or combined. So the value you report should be 31.43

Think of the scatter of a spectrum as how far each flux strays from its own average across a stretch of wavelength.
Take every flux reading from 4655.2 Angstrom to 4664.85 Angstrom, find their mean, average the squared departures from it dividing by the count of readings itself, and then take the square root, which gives 0.65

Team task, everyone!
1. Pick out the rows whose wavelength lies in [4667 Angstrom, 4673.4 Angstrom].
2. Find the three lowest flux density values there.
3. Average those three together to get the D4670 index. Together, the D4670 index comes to 33.8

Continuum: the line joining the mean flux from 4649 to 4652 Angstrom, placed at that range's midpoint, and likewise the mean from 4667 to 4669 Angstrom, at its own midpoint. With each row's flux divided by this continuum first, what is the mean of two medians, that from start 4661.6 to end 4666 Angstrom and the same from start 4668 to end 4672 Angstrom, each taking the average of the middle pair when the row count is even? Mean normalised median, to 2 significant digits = 0.99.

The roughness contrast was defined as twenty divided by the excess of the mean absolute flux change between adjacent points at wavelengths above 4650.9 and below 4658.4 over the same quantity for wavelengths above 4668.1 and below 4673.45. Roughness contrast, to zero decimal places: -43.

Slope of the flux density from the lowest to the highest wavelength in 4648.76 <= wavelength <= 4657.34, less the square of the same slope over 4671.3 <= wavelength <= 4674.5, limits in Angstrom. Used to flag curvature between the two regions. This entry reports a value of 0.18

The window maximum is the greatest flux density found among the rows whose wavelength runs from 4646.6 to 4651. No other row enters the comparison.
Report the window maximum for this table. 30.86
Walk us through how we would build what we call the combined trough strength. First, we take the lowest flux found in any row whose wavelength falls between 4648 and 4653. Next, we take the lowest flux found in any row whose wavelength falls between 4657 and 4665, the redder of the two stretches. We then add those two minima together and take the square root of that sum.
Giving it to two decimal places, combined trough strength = 7.80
